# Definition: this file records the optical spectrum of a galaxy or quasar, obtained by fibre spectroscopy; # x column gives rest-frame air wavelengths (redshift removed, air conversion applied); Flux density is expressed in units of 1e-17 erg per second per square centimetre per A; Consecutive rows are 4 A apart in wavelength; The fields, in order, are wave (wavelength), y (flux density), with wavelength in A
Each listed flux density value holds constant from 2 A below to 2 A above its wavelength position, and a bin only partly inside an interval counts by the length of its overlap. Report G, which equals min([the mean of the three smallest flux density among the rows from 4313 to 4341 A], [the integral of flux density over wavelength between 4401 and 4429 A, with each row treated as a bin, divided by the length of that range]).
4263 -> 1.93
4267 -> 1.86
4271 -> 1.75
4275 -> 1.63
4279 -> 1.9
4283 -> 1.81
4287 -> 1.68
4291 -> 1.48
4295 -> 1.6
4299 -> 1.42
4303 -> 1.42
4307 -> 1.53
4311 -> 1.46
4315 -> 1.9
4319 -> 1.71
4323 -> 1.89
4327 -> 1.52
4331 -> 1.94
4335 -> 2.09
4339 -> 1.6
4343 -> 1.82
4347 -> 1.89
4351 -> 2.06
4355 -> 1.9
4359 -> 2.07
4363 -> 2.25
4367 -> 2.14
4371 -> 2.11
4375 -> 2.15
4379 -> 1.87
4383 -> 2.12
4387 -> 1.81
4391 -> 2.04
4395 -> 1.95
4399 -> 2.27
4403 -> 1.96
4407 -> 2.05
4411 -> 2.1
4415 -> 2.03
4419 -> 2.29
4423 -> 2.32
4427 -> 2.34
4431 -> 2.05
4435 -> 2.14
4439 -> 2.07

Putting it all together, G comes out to 1.61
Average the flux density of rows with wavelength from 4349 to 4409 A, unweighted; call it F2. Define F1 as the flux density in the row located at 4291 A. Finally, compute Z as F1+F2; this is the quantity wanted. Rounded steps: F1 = 1.48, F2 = 2.05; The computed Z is 3.53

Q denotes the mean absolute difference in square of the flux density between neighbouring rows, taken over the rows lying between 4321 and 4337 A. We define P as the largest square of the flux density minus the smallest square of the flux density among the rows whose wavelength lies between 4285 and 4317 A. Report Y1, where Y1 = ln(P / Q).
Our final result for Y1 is 0.4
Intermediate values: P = 1.59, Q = 1.11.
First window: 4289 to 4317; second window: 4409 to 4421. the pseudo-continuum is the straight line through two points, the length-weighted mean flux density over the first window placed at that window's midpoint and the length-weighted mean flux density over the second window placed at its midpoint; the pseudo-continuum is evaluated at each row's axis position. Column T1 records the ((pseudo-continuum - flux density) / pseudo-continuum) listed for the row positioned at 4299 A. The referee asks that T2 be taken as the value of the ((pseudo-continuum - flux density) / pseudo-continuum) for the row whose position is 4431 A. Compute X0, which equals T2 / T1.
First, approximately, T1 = 0.07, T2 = 0.08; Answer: 1.2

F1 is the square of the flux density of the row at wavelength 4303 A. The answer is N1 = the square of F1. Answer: 4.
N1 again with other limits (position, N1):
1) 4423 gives 29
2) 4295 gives 7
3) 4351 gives 18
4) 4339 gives 7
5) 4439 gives 18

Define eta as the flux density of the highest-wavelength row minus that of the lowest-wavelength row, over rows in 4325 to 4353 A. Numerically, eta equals 0.5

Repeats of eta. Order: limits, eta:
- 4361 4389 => -0.4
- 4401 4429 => 0.4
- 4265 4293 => -0.4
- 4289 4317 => 0.4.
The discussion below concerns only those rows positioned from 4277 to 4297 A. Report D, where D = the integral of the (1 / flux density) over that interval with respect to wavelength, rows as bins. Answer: 11.9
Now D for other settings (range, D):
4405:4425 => 9.3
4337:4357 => 10.9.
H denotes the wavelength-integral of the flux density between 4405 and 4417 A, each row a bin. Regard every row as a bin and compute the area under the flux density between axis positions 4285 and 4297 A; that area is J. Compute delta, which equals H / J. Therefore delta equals 1.30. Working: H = 24.7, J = 19.0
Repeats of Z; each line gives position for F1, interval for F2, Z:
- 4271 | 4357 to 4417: 3.81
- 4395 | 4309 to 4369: 3.83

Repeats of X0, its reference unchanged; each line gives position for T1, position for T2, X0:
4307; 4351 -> -6.4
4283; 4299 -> -0.3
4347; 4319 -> 0.8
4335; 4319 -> 0.2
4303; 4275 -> -2.1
